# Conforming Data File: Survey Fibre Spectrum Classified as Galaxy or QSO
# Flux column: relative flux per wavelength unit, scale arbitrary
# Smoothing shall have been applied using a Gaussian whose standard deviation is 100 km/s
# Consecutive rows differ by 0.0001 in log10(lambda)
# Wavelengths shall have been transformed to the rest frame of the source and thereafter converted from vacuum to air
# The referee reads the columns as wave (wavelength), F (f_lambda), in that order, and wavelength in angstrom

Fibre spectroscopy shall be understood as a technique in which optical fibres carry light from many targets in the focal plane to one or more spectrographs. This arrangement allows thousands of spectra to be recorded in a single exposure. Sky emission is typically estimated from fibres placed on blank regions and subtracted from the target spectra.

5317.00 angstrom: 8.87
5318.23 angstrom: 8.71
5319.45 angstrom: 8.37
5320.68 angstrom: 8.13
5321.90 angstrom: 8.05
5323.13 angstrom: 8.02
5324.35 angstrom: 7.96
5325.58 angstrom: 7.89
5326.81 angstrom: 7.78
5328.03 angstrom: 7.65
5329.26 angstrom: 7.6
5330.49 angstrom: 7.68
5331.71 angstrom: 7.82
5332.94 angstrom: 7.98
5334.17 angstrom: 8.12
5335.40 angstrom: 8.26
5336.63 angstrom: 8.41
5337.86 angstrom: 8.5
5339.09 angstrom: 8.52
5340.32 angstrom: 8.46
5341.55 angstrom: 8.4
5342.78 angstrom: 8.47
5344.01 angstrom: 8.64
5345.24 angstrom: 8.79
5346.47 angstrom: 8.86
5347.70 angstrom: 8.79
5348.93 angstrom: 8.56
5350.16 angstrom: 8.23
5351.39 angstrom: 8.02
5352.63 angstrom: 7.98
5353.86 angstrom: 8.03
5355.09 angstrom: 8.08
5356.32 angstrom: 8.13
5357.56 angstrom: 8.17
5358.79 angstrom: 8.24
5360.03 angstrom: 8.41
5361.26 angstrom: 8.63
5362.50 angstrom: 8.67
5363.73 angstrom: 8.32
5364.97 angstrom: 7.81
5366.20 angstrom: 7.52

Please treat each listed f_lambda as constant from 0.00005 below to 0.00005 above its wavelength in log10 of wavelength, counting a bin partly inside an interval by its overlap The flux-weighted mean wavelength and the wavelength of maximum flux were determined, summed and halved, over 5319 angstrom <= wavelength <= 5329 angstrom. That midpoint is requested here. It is 5321.6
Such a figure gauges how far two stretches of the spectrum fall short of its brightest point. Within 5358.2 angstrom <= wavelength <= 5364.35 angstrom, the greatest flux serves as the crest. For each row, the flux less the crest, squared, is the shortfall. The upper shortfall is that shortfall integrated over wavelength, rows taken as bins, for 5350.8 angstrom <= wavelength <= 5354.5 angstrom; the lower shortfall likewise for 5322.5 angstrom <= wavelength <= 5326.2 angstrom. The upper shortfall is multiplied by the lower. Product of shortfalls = 3.0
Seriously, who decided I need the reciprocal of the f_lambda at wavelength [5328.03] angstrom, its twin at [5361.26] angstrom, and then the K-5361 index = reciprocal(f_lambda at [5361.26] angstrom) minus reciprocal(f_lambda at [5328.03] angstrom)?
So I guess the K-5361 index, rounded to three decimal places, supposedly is -0.015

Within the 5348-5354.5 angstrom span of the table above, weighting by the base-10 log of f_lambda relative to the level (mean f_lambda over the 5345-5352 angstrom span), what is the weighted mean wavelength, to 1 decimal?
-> 5352.3 angstrom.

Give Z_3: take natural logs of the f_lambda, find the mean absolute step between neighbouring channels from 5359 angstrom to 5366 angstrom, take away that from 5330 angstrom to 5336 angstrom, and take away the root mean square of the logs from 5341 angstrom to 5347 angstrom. -2.14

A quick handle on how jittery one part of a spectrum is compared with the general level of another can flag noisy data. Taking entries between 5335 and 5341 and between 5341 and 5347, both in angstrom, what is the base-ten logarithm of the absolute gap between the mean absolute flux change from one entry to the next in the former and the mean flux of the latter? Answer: 0.932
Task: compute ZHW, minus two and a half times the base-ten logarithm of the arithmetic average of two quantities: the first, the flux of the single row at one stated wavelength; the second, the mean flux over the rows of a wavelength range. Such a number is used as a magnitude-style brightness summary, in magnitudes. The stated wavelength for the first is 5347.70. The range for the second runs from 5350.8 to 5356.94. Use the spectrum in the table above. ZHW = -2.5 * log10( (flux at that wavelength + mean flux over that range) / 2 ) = -2.313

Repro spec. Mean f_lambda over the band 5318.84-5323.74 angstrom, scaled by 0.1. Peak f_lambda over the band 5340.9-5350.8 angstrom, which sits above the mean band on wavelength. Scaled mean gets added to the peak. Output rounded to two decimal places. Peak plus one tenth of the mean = 9.67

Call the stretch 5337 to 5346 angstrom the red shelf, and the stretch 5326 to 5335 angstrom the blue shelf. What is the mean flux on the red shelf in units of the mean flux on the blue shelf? 1.09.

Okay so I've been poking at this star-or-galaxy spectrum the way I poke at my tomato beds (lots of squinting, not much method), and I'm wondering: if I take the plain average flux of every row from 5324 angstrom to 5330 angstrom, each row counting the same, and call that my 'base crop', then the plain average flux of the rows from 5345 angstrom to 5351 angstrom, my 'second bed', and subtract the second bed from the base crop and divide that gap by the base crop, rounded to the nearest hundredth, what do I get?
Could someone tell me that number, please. -0.11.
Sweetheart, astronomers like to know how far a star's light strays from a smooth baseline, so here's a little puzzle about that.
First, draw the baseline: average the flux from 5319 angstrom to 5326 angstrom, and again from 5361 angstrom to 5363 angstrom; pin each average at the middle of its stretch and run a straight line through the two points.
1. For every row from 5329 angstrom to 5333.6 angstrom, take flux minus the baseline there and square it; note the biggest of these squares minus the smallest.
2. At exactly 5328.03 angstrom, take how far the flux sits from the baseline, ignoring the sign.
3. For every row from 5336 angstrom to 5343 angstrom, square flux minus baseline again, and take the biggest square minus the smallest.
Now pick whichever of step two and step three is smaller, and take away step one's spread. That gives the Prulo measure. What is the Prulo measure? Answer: -0.22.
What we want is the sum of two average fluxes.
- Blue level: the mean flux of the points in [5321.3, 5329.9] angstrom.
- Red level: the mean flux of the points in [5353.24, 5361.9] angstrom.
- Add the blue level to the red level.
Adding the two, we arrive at 16.1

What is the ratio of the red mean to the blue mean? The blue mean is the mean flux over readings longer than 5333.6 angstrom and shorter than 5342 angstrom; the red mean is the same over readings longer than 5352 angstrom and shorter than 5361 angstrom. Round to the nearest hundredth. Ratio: 0.97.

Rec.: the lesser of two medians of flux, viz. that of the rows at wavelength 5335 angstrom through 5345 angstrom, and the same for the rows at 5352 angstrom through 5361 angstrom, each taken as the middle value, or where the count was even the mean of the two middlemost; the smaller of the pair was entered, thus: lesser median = 8.13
